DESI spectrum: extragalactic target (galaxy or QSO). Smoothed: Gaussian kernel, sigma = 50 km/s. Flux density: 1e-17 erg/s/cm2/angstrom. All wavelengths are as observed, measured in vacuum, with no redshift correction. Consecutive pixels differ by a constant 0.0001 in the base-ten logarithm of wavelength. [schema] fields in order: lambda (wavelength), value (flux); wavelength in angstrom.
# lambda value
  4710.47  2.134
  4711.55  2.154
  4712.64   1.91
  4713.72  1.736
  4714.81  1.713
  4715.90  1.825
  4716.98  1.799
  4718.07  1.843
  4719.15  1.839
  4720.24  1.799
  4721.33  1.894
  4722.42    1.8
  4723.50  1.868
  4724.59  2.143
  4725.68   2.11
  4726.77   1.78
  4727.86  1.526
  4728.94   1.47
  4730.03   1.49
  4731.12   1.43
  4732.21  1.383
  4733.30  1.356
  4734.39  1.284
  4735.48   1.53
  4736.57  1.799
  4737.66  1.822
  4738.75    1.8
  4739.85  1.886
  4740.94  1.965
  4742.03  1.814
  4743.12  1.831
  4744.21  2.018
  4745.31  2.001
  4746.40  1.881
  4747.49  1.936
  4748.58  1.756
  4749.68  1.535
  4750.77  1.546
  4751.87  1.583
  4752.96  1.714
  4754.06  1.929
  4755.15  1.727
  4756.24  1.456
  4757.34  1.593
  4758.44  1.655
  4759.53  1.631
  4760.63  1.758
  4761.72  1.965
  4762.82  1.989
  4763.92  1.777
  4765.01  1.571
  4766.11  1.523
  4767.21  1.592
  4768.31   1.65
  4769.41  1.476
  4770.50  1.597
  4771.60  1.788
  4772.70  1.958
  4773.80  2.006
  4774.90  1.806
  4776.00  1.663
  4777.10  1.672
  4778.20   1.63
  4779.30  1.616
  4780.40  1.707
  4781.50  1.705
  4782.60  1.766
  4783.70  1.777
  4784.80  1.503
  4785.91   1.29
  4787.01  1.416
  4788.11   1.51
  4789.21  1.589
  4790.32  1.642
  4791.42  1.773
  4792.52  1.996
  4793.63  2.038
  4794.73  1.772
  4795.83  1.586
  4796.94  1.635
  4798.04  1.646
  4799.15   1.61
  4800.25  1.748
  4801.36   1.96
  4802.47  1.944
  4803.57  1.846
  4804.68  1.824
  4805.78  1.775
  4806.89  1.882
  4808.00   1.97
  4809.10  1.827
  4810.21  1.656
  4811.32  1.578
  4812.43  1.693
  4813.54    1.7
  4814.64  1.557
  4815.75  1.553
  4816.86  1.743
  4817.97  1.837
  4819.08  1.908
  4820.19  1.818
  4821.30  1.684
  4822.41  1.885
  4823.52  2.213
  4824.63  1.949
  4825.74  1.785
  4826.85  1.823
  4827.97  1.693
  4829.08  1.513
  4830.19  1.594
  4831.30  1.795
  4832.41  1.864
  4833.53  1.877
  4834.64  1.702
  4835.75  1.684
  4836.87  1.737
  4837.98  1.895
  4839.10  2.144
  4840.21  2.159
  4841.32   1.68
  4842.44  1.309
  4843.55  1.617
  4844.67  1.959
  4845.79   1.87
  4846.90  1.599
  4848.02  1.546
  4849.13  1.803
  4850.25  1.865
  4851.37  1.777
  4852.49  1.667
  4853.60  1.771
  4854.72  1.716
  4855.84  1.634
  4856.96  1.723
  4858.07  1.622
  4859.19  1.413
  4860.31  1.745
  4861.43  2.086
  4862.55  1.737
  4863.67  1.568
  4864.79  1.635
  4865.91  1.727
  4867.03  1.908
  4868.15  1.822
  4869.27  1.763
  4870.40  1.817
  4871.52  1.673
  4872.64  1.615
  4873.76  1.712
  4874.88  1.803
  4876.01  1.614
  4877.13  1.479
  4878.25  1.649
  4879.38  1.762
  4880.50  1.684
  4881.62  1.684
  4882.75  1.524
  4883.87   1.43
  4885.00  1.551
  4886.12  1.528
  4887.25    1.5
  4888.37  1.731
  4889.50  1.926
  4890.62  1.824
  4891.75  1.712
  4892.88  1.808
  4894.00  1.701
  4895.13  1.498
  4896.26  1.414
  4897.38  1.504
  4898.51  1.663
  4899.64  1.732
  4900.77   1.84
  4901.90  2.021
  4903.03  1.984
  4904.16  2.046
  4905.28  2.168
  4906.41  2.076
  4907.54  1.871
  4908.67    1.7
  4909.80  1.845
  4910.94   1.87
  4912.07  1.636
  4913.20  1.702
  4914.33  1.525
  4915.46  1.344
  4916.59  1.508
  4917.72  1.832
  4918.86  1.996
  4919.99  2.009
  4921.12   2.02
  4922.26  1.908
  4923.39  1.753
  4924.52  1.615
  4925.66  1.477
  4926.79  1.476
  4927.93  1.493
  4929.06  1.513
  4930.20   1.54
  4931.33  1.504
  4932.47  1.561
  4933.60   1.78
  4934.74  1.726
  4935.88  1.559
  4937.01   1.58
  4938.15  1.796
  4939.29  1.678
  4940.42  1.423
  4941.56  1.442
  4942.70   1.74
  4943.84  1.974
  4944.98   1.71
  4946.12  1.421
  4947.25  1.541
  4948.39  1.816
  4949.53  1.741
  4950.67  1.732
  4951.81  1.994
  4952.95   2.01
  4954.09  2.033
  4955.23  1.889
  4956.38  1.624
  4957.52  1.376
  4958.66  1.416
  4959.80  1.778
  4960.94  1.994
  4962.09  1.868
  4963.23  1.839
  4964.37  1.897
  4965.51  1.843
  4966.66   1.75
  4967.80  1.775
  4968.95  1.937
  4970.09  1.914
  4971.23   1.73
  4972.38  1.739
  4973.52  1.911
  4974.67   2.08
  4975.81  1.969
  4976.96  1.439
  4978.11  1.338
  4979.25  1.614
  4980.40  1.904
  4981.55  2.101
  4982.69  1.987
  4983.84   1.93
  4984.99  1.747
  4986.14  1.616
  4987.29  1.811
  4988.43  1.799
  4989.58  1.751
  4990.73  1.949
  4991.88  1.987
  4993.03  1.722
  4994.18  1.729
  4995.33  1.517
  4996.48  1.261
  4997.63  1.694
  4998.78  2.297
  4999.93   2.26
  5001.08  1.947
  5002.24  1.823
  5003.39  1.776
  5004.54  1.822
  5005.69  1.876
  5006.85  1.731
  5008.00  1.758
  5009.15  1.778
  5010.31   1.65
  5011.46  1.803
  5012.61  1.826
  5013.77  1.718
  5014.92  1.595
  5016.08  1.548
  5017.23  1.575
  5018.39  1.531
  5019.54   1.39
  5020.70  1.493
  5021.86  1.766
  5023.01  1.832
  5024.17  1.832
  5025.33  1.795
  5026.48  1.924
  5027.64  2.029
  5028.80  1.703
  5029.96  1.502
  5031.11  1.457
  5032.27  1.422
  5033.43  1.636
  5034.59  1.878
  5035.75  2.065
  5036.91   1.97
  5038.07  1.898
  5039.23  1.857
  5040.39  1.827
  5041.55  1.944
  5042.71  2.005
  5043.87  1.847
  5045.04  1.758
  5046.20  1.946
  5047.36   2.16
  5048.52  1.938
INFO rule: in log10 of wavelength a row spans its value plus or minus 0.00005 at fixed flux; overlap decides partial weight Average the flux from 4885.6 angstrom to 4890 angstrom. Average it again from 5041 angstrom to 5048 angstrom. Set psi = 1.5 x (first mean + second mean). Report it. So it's 5.42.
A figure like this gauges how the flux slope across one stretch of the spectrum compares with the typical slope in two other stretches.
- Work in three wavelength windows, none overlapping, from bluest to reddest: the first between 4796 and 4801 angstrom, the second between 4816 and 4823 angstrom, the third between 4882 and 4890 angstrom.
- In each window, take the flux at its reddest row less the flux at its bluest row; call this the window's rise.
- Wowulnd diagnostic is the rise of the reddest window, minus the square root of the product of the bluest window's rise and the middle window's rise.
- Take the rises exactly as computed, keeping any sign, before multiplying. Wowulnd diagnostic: 0.3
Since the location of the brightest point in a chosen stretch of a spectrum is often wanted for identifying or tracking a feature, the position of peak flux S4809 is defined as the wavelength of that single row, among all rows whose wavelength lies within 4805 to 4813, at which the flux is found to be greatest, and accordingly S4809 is 4808.00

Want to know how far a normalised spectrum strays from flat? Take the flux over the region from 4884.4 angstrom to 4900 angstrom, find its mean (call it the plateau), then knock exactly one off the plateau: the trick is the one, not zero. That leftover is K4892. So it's 0.65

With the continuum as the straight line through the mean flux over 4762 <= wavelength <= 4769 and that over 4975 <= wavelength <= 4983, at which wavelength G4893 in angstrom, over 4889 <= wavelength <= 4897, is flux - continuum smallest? 4896.26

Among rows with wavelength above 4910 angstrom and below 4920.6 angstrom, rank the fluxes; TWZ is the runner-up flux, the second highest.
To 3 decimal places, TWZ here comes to 1.996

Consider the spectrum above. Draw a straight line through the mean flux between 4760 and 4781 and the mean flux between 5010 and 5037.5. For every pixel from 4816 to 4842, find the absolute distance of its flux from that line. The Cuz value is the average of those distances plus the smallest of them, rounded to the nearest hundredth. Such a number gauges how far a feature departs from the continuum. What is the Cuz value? 0.17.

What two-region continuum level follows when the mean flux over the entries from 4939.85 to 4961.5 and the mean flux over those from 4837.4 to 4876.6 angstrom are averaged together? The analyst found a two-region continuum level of 1.73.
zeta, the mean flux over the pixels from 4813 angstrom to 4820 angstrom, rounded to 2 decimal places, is 1.72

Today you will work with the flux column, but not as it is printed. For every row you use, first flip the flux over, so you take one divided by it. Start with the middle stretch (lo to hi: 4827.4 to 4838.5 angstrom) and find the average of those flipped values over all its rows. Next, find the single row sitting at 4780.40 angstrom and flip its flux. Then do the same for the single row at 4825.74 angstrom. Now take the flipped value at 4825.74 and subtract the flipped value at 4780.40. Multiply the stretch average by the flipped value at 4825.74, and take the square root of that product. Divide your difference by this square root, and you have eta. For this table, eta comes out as -0.04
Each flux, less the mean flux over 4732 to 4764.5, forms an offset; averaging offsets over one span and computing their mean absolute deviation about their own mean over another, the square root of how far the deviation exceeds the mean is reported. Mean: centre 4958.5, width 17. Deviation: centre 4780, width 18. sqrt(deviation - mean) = 0.26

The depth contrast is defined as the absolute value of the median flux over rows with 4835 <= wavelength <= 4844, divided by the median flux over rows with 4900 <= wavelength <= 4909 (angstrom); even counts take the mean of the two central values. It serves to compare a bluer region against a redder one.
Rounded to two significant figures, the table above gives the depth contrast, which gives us 0.85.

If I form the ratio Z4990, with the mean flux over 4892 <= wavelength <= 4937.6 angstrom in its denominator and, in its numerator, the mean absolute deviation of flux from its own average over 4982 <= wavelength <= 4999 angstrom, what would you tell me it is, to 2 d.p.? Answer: 0.10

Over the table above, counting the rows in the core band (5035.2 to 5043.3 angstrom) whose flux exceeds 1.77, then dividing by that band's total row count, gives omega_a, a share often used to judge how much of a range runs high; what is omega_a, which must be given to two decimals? 1.00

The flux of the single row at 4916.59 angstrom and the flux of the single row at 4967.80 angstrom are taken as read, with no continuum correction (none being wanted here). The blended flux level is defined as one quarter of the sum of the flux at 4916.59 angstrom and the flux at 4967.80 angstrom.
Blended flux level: 0.821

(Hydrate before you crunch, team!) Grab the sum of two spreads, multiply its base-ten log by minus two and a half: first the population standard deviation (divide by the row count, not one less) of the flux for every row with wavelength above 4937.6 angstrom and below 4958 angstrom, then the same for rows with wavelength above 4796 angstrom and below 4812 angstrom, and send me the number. 1.17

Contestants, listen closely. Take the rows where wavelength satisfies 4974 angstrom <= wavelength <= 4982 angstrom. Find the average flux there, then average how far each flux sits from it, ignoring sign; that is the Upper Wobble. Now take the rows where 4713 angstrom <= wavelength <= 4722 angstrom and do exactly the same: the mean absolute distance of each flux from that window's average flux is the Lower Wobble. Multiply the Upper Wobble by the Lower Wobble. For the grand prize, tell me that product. 0.012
